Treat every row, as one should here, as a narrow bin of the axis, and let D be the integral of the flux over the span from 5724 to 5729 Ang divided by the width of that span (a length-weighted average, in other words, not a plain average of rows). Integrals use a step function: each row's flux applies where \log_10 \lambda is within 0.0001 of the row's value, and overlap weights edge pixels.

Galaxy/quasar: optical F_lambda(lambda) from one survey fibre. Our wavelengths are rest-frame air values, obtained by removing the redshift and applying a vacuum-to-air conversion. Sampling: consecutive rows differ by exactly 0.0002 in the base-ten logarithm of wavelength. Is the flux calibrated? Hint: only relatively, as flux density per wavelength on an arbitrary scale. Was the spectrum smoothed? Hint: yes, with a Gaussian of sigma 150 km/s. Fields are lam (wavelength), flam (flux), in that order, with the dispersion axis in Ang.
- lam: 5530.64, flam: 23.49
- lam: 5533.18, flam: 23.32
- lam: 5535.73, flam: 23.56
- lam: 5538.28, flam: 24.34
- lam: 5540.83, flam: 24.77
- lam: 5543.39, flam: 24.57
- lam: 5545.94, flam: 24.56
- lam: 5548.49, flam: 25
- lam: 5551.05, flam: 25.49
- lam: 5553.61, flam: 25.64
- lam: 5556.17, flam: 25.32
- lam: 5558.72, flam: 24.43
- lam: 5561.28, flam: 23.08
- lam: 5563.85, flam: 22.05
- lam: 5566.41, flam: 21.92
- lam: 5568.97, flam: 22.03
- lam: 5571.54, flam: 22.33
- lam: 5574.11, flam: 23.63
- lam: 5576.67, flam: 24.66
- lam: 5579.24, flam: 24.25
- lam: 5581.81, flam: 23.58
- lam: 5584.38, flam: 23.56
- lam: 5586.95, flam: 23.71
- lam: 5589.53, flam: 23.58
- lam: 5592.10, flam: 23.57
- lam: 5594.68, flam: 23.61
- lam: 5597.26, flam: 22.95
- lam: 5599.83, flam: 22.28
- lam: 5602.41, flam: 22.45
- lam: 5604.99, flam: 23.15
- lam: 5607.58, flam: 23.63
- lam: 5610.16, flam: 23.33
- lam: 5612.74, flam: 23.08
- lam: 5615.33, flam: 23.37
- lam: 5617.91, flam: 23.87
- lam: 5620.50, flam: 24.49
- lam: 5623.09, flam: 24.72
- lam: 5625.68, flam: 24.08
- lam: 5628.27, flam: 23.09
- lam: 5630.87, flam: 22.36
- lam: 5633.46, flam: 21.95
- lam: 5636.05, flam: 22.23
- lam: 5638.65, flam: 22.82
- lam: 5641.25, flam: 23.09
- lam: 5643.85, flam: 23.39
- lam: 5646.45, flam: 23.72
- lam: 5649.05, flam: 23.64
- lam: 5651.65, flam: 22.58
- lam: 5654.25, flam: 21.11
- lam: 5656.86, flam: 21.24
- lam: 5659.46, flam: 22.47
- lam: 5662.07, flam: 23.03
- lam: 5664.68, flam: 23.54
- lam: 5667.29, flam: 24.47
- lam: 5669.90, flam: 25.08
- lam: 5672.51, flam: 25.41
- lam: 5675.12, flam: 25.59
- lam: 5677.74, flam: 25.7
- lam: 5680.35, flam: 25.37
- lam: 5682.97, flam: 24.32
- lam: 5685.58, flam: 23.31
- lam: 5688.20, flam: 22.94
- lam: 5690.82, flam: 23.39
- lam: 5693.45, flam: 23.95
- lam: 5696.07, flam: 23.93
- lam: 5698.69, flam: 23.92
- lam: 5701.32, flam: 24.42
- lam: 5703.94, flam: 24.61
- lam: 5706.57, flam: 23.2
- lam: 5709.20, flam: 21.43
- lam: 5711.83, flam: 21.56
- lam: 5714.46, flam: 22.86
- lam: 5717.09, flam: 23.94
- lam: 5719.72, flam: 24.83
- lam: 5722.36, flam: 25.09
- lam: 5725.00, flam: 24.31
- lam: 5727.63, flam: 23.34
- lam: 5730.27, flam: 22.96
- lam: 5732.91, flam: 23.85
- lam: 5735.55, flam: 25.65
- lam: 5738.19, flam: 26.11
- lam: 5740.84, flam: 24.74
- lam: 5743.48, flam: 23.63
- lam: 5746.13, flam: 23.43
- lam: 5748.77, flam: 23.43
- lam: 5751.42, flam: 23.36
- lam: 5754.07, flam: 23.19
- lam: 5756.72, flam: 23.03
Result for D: 23.8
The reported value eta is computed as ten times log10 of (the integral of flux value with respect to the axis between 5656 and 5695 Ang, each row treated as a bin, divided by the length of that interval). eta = 13.8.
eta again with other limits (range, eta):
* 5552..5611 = 13.7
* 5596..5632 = 13.7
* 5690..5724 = 13.7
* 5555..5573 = 13.6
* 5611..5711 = 13.7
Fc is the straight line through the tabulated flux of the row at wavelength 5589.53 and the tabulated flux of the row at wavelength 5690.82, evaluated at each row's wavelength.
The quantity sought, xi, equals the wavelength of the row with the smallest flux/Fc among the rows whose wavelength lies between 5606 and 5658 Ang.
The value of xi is 5654.25 Ang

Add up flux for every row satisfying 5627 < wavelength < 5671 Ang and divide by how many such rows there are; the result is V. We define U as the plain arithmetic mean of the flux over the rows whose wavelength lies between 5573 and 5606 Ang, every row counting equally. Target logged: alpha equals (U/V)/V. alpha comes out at 0.045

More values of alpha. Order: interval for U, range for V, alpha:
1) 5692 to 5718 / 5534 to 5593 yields 0.041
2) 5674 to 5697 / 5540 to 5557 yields 0.039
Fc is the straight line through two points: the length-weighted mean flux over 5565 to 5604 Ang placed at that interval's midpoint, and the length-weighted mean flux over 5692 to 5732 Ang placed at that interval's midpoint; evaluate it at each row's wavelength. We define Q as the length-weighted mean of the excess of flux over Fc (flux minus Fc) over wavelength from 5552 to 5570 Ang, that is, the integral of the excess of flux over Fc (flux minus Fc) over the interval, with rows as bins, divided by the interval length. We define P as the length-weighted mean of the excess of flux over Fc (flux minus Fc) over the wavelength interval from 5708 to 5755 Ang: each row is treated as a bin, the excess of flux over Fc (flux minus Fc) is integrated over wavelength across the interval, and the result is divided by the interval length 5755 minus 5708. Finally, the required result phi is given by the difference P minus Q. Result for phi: -0.3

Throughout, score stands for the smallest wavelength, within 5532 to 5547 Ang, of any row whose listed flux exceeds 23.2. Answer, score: 5533.18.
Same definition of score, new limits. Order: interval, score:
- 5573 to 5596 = 5574.11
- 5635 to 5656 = 5643.85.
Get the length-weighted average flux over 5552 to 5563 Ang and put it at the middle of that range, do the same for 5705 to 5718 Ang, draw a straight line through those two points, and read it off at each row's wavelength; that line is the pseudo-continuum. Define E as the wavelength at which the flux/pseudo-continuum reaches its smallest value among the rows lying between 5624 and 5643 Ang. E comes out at 5633.46 Ang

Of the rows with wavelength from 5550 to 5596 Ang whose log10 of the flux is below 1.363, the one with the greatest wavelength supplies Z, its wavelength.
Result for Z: 5571.54 Ang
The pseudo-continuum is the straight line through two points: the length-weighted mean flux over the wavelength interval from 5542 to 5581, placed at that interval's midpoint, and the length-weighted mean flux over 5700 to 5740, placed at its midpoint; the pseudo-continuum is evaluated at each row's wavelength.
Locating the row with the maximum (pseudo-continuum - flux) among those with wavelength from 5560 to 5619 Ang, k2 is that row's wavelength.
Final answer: 5566.41 Ang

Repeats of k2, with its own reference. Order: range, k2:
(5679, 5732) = 5709.20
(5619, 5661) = 5654.25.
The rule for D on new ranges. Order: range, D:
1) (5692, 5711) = 23.6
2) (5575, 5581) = 24.4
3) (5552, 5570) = 23.6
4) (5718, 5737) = 24.3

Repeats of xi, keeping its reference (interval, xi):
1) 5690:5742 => 5709.20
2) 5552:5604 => 5566.41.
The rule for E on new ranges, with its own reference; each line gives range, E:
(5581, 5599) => 5597.26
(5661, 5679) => 5662.07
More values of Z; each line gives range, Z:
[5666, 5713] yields 5711.83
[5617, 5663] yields 5662.07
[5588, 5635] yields 5633.46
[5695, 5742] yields 5730.27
